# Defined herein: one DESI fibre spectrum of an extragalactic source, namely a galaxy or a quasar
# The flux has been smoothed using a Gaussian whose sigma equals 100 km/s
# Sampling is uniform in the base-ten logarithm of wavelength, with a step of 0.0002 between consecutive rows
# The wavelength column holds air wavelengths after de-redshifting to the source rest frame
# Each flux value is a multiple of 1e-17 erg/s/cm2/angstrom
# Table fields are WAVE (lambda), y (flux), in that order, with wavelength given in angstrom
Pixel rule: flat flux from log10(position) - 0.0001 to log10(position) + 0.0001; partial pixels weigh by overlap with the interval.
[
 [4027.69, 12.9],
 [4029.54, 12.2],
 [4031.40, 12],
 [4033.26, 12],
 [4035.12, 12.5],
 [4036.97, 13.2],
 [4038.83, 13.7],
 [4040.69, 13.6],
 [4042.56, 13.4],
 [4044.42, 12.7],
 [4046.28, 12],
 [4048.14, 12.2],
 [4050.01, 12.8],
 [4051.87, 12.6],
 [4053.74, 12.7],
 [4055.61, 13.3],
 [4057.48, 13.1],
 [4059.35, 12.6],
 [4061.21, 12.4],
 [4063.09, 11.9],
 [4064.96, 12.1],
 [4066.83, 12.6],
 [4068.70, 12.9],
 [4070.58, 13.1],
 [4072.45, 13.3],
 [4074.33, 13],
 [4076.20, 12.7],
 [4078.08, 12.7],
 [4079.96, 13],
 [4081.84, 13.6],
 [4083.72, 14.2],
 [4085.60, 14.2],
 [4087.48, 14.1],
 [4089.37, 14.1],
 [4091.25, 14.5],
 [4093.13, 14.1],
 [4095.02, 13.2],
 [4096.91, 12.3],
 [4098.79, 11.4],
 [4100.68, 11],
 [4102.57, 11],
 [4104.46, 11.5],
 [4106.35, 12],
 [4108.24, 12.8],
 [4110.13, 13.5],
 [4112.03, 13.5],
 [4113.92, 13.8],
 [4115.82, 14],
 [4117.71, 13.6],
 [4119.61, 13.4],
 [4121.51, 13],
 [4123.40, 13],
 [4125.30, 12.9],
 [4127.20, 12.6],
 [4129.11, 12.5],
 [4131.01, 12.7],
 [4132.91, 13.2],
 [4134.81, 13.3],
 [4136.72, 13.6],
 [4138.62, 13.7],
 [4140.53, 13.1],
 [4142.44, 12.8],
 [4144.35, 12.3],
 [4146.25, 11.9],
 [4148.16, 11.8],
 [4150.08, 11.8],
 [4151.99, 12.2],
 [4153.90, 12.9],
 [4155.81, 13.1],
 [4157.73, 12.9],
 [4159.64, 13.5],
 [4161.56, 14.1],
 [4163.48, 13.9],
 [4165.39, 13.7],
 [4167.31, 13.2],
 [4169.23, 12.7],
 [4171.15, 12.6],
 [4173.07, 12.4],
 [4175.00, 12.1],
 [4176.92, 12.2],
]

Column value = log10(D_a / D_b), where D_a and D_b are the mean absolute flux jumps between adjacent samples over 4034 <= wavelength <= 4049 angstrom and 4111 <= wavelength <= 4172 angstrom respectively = 0.17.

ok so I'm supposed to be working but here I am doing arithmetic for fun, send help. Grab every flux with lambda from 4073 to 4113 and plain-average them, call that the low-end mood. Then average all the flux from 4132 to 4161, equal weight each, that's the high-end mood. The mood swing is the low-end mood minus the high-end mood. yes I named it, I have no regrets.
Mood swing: 0.2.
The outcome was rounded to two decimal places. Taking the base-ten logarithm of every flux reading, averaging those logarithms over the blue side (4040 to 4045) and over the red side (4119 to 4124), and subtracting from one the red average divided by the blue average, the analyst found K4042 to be 0.00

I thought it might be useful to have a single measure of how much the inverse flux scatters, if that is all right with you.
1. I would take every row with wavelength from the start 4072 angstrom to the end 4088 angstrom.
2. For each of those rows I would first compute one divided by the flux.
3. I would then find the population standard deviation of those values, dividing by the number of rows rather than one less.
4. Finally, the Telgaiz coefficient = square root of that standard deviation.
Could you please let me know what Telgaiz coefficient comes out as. 0.057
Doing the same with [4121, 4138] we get 0.044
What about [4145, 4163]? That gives 0.069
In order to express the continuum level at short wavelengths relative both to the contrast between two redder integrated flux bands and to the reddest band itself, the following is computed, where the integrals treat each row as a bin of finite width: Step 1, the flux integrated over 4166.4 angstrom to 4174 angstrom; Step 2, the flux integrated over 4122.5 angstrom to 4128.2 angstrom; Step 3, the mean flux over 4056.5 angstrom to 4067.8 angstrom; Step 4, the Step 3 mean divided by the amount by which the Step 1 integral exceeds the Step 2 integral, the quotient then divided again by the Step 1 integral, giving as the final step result 0.005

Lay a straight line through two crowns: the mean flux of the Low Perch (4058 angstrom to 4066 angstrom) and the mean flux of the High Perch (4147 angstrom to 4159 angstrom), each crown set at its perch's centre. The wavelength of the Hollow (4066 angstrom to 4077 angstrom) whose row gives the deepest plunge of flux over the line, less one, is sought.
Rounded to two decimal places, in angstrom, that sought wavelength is 4066.83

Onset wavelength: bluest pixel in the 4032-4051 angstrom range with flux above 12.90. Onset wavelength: 4036.97 angstrom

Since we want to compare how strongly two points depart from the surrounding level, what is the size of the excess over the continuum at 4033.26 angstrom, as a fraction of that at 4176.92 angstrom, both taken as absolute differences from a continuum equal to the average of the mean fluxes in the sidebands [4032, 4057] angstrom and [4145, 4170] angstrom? 1.3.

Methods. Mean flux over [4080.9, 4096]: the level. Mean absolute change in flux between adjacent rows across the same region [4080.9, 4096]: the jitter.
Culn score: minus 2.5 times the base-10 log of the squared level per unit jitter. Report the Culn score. -6.89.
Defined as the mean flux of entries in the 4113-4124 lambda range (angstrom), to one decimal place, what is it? 13.5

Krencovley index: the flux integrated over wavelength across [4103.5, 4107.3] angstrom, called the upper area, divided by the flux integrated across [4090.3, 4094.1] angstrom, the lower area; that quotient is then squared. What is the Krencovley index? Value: 0.68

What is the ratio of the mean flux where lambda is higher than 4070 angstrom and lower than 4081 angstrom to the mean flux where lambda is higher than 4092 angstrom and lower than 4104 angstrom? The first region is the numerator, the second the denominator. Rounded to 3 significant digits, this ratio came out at 1.07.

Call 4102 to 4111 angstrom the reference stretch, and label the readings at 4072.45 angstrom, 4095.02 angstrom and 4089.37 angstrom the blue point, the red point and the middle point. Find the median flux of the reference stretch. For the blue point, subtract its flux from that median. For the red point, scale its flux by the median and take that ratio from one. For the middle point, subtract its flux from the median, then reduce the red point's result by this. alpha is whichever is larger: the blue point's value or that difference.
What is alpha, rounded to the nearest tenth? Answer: 2.0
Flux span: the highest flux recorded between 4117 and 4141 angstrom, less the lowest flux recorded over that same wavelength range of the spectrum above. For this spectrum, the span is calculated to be 1.2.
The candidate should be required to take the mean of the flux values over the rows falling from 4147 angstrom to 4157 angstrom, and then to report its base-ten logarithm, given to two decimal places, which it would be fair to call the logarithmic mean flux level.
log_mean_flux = 1.09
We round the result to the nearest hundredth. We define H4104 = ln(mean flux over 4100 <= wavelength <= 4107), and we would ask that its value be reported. 2.43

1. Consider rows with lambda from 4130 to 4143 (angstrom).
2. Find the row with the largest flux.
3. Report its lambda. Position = 4138.62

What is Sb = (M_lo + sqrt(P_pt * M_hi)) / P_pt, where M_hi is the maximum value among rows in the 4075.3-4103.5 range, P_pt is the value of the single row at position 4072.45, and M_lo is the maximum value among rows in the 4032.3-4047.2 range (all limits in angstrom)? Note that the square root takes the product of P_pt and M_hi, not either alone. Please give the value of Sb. 2.07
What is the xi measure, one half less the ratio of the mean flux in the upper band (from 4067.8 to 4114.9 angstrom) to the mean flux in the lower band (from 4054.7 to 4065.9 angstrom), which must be -0.536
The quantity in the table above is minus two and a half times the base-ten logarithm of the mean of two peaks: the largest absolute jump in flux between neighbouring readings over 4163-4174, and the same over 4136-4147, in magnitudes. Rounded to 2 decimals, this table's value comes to 0.65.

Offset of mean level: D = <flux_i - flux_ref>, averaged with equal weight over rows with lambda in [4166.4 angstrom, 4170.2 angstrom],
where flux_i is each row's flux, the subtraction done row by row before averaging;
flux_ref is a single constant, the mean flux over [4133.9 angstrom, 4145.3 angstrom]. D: -0.2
